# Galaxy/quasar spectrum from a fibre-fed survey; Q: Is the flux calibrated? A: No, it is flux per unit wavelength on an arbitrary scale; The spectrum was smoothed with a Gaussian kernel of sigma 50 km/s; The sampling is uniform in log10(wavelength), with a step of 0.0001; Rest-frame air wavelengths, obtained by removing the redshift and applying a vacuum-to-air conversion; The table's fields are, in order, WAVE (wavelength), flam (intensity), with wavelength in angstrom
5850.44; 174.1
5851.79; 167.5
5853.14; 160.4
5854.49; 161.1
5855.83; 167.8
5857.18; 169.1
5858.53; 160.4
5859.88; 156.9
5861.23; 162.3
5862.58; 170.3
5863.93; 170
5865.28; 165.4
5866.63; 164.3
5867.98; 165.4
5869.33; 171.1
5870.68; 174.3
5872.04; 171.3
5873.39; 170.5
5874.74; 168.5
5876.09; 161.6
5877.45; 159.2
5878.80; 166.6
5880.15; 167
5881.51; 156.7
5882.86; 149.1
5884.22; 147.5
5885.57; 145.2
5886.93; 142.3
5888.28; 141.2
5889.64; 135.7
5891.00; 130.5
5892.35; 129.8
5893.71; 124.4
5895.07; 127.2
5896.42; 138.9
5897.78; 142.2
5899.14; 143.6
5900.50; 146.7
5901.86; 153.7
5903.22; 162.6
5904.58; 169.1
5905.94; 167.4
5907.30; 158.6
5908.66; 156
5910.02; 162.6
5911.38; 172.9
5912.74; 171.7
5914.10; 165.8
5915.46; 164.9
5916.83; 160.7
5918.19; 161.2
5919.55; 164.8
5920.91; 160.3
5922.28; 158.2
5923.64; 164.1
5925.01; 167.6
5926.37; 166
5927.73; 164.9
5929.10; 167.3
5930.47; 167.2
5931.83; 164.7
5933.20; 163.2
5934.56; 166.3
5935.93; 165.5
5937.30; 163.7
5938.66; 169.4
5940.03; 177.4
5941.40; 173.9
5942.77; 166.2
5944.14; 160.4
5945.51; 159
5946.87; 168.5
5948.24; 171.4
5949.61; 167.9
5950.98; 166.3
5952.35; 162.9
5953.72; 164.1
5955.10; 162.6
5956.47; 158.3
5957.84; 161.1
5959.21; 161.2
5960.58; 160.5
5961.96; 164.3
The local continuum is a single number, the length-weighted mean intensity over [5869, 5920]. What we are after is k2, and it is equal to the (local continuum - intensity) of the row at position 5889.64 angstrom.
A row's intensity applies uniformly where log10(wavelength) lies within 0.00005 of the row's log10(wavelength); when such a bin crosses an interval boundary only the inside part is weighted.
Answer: 19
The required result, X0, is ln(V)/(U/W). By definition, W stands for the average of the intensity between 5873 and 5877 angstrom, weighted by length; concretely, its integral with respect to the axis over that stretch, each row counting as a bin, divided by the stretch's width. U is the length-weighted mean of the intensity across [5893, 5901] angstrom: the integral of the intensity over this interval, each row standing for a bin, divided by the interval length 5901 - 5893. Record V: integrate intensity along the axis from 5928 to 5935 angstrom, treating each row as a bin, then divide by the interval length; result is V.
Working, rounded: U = 137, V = 166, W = 166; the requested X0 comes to 6.2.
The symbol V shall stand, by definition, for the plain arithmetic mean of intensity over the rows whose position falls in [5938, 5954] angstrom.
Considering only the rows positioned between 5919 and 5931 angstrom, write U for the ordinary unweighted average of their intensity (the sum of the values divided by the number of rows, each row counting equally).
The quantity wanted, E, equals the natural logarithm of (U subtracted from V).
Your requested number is 1.0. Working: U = 164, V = 167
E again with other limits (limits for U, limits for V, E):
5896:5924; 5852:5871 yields 1.8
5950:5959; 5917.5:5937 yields 0.6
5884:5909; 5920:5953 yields 3.0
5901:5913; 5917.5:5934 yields -1.3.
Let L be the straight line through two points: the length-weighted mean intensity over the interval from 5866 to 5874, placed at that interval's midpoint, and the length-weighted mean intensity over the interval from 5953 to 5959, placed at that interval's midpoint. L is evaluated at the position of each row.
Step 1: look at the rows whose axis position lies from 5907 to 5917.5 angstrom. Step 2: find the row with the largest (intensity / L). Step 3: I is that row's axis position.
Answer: 5911.38 angstrom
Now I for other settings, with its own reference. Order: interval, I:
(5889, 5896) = 5889.64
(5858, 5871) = 5870.68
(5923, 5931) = 5930.47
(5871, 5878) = 5872.04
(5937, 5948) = 5940.03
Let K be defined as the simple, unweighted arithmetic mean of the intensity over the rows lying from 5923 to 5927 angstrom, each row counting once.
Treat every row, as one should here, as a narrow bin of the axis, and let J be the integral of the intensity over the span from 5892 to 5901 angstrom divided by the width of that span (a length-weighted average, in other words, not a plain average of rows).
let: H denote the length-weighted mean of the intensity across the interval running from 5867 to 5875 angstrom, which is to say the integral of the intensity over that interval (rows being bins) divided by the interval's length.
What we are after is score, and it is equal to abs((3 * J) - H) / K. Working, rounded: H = 170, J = 136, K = 166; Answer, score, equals 1.44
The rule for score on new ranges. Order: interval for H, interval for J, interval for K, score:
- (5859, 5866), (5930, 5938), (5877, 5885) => 2.10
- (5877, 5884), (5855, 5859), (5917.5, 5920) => 2.08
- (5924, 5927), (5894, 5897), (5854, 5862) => 1.41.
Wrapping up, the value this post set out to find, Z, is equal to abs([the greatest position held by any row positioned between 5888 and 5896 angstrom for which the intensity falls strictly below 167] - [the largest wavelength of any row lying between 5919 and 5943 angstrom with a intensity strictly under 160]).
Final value 27.2 angstrom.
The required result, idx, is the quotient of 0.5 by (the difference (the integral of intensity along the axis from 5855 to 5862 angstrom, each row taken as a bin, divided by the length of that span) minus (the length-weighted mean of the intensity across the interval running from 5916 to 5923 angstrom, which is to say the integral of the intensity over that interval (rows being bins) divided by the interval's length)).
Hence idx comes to 0.21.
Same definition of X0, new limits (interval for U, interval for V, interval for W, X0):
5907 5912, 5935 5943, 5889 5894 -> 4.1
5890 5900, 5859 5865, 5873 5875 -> 6.5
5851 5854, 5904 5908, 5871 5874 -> 5.3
